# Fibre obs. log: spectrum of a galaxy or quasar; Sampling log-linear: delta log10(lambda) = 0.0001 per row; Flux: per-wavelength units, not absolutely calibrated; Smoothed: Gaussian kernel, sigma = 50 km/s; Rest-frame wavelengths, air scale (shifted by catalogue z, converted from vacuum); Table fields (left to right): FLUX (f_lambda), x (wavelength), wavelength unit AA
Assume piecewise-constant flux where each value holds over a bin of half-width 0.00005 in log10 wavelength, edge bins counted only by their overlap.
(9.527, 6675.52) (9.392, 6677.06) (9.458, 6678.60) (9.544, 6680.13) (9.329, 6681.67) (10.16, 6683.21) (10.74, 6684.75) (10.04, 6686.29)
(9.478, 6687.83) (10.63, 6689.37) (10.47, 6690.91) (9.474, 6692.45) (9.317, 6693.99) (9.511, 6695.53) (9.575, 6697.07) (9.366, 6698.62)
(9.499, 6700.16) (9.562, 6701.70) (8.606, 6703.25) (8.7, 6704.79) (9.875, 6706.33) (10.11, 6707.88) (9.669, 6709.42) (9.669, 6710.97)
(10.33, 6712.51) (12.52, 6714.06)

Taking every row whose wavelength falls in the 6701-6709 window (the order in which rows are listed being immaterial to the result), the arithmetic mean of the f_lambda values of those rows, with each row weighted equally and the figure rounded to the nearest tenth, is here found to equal 9.4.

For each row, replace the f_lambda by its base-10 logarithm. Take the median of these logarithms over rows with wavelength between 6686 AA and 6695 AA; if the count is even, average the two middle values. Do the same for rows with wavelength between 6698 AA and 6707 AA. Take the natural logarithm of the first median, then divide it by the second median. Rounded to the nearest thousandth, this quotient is -0.011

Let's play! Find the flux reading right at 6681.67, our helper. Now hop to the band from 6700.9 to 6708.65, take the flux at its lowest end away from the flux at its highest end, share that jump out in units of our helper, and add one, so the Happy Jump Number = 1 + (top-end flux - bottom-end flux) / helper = 1.06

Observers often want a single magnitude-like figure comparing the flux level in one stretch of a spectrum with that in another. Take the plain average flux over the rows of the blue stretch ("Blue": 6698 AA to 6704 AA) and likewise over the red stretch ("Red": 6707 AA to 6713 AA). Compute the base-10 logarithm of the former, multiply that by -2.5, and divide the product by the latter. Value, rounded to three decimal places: -0.243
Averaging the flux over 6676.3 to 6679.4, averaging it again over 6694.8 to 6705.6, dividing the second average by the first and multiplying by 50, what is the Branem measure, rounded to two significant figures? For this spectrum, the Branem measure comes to 49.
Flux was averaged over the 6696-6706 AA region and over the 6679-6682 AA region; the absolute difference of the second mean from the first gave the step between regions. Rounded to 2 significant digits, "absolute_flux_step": 0.22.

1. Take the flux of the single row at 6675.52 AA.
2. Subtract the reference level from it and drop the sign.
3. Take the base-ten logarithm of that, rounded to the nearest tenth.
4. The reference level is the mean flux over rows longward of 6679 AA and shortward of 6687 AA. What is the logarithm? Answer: -0.4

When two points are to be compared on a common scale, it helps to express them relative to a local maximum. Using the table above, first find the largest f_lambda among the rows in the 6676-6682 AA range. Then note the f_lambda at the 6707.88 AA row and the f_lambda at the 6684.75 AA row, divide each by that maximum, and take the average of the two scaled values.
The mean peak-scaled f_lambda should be 1.09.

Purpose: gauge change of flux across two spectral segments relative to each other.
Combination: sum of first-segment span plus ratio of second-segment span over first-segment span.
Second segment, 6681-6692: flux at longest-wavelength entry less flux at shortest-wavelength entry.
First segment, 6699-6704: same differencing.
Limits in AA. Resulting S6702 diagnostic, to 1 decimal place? -2.2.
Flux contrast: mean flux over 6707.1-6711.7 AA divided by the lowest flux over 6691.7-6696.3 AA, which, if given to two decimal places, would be 1.05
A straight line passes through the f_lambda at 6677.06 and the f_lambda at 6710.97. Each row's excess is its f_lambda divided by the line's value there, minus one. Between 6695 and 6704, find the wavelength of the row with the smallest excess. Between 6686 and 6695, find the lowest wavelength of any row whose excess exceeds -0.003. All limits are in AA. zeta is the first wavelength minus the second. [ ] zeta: 17.0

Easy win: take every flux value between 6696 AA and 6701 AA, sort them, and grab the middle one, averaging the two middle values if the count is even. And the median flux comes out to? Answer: 9.50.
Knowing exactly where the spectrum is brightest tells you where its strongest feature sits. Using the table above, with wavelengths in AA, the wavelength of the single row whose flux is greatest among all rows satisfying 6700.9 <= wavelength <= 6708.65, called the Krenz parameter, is 6707.88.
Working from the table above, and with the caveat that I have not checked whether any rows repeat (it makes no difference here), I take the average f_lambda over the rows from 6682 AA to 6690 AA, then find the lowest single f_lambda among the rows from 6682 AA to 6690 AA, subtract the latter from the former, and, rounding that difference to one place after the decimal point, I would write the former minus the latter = 0.7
